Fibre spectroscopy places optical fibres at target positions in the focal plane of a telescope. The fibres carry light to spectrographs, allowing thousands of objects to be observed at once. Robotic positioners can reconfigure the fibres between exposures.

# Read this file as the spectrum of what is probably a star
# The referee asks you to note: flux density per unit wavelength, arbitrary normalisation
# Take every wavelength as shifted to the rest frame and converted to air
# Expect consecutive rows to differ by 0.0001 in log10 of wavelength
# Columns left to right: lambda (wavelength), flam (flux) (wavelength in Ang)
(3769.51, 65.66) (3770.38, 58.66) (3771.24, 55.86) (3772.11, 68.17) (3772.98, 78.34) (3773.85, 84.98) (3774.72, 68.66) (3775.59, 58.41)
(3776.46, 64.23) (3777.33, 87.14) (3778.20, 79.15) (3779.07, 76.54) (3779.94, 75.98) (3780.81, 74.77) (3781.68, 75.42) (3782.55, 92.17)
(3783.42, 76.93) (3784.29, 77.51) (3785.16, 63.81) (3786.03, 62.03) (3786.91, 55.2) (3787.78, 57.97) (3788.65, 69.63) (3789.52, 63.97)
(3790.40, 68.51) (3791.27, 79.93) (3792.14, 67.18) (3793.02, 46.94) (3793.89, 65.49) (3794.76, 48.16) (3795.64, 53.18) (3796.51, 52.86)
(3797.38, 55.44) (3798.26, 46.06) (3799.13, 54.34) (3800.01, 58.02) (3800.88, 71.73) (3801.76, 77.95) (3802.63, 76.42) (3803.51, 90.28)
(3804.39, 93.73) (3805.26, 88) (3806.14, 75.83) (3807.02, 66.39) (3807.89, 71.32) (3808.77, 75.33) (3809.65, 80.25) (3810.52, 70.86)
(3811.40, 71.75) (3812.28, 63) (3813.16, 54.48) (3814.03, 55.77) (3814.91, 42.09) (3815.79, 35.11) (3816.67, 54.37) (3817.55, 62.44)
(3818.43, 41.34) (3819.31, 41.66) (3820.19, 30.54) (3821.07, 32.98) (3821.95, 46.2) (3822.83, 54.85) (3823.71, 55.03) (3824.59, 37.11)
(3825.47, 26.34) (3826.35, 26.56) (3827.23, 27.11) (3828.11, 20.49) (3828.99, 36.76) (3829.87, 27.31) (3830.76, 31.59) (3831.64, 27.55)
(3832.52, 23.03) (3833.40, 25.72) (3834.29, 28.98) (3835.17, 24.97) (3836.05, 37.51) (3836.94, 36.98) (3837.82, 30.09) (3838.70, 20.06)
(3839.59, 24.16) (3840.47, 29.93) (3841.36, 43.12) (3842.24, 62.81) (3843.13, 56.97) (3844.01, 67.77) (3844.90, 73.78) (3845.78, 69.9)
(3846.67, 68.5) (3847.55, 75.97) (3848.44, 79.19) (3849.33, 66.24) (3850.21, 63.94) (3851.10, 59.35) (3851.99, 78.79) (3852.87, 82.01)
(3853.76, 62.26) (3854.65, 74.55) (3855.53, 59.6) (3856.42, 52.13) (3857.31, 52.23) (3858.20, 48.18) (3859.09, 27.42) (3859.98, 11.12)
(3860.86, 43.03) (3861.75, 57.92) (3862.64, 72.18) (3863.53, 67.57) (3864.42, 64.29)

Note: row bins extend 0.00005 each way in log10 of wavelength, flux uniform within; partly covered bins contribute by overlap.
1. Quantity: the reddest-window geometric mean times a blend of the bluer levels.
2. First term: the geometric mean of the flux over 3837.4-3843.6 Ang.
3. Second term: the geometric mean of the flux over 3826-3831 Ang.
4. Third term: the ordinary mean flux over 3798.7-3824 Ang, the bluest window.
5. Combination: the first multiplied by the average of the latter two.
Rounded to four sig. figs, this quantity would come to 1579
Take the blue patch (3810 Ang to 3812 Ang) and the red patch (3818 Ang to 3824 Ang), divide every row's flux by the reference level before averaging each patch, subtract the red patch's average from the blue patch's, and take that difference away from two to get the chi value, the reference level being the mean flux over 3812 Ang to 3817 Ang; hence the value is 1.4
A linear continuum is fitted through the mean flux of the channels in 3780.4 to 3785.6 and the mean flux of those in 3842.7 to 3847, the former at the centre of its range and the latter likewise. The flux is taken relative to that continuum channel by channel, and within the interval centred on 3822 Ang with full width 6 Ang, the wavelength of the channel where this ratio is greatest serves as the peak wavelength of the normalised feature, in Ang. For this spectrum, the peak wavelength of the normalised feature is 3823.71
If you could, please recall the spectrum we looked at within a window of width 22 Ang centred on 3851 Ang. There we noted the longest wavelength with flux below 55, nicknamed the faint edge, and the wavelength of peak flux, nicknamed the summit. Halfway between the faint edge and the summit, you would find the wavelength 3856.9 Ang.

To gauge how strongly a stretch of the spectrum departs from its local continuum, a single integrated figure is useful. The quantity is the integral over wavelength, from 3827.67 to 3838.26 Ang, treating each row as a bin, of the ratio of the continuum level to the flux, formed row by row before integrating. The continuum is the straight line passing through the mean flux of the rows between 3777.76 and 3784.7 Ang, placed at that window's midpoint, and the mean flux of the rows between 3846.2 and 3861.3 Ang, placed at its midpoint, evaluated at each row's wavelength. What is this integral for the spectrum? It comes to 24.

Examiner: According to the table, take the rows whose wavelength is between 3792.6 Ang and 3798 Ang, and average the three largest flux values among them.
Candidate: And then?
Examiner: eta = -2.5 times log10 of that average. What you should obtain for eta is -4.4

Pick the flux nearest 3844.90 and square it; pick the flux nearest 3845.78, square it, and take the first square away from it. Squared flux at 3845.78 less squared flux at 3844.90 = -557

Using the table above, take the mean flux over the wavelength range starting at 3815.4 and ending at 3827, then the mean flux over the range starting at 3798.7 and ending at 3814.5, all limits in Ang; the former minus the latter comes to -30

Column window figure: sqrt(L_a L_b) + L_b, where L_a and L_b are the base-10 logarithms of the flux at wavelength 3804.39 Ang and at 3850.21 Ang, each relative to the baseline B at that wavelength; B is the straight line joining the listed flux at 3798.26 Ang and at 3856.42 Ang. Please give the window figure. 0.26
